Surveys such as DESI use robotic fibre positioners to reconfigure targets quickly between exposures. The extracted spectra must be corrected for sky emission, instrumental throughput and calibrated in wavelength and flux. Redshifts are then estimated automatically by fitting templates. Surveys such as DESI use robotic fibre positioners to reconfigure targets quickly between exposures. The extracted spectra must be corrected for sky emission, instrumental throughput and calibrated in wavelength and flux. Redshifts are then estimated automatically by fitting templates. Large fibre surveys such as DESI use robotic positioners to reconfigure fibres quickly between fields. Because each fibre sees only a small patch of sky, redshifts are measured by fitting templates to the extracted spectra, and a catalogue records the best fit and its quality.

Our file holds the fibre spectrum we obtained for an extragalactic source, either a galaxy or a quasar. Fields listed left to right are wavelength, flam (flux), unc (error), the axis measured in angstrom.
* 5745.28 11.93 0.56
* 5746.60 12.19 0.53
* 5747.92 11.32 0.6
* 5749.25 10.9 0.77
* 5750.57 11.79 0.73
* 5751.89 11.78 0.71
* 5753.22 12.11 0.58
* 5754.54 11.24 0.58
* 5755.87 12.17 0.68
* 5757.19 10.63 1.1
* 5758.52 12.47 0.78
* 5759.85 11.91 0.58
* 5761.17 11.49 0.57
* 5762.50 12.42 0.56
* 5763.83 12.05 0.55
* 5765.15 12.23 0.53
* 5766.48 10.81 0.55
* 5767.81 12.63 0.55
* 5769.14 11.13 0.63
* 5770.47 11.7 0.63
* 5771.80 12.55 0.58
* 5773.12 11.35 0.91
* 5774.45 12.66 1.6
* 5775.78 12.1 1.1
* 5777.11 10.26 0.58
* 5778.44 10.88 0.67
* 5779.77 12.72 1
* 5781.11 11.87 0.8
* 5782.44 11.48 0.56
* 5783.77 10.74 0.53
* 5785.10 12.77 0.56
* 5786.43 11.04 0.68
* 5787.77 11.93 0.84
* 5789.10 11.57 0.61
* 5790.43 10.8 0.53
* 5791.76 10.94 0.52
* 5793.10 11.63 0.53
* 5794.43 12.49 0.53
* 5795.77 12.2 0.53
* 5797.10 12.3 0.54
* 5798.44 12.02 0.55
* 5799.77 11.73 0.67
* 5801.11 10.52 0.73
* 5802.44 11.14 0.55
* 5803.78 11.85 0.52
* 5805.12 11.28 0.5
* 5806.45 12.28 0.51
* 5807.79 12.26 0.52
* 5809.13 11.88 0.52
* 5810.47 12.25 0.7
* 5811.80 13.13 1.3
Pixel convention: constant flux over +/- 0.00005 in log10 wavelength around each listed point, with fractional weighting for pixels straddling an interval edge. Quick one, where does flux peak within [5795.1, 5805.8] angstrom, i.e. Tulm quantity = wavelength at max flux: 5797.10 angstrom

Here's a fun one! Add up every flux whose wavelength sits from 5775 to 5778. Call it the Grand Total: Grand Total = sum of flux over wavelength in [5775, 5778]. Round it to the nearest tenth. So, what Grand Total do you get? 22.4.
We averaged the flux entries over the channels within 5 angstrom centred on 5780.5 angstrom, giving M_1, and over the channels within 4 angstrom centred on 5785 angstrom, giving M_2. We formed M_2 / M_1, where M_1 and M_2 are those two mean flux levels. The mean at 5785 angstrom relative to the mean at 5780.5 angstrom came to 0.98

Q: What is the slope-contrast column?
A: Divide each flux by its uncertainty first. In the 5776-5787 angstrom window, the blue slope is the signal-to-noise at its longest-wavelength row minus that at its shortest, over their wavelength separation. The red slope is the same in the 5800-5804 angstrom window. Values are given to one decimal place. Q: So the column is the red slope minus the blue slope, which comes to 3.3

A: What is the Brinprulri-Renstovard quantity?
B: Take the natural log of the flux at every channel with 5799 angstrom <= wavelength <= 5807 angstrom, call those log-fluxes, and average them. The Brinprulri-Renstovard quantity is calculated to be 2.44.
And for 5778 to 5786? 2.46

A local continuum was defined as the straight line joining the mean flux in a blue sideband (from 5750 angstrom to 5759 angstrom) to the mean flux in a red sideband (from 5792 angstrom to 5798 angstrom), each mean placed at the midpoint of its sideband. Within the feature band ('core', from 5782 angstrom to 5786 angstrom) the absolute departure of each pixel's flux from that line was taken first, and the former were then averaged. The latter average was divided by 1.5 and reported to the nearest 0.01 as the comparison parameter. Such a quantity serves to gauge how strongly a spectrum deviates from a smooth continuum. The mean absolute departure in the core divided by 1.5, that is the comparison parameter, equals 0.57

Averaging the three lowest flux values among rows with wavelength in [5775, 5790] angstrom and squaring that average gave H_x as 113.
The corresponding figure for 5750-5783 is 112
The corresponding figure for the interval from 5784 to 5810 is 116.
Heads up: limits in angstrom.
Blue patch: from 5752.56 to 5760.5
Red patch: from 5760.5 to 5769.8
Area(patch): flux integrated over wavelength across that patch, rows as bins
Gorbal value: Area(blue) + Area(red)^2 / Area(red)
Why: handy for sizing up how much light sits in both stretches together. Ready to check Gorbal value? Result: 203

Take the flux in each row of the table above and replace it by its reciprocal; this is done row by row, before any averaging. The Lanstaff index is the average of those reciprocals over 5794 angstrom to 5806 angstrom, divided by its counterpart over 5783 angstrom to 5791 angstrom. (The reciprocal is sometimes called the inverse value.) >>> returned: 0.978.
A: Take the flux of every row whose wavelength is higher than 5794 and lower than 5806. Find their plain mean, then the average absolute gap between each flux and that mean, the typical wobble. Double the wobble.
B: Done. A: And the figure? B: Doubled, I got 0.99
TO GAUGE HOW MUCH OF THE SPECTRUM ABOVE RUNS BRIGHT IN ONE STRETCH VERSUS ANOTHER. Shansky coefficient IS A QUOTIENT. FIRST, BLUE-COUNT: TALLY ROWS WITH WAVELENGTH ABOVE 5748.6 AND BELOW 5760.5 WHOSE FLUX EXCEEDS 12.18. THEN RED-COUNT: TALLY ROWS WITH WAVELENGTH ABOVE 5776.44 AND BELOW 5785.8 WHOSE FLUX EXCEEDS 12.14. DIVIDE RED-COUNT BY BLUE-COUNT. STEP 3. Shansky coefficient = 2.0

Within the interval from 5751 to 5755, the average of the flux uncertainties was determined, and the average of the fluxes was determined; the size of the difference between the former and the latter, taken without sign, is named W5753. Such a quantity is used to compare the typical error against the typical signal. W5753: 11.1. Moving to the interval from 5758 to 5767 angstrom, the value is 11.3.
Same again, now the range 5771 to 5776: 11.1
